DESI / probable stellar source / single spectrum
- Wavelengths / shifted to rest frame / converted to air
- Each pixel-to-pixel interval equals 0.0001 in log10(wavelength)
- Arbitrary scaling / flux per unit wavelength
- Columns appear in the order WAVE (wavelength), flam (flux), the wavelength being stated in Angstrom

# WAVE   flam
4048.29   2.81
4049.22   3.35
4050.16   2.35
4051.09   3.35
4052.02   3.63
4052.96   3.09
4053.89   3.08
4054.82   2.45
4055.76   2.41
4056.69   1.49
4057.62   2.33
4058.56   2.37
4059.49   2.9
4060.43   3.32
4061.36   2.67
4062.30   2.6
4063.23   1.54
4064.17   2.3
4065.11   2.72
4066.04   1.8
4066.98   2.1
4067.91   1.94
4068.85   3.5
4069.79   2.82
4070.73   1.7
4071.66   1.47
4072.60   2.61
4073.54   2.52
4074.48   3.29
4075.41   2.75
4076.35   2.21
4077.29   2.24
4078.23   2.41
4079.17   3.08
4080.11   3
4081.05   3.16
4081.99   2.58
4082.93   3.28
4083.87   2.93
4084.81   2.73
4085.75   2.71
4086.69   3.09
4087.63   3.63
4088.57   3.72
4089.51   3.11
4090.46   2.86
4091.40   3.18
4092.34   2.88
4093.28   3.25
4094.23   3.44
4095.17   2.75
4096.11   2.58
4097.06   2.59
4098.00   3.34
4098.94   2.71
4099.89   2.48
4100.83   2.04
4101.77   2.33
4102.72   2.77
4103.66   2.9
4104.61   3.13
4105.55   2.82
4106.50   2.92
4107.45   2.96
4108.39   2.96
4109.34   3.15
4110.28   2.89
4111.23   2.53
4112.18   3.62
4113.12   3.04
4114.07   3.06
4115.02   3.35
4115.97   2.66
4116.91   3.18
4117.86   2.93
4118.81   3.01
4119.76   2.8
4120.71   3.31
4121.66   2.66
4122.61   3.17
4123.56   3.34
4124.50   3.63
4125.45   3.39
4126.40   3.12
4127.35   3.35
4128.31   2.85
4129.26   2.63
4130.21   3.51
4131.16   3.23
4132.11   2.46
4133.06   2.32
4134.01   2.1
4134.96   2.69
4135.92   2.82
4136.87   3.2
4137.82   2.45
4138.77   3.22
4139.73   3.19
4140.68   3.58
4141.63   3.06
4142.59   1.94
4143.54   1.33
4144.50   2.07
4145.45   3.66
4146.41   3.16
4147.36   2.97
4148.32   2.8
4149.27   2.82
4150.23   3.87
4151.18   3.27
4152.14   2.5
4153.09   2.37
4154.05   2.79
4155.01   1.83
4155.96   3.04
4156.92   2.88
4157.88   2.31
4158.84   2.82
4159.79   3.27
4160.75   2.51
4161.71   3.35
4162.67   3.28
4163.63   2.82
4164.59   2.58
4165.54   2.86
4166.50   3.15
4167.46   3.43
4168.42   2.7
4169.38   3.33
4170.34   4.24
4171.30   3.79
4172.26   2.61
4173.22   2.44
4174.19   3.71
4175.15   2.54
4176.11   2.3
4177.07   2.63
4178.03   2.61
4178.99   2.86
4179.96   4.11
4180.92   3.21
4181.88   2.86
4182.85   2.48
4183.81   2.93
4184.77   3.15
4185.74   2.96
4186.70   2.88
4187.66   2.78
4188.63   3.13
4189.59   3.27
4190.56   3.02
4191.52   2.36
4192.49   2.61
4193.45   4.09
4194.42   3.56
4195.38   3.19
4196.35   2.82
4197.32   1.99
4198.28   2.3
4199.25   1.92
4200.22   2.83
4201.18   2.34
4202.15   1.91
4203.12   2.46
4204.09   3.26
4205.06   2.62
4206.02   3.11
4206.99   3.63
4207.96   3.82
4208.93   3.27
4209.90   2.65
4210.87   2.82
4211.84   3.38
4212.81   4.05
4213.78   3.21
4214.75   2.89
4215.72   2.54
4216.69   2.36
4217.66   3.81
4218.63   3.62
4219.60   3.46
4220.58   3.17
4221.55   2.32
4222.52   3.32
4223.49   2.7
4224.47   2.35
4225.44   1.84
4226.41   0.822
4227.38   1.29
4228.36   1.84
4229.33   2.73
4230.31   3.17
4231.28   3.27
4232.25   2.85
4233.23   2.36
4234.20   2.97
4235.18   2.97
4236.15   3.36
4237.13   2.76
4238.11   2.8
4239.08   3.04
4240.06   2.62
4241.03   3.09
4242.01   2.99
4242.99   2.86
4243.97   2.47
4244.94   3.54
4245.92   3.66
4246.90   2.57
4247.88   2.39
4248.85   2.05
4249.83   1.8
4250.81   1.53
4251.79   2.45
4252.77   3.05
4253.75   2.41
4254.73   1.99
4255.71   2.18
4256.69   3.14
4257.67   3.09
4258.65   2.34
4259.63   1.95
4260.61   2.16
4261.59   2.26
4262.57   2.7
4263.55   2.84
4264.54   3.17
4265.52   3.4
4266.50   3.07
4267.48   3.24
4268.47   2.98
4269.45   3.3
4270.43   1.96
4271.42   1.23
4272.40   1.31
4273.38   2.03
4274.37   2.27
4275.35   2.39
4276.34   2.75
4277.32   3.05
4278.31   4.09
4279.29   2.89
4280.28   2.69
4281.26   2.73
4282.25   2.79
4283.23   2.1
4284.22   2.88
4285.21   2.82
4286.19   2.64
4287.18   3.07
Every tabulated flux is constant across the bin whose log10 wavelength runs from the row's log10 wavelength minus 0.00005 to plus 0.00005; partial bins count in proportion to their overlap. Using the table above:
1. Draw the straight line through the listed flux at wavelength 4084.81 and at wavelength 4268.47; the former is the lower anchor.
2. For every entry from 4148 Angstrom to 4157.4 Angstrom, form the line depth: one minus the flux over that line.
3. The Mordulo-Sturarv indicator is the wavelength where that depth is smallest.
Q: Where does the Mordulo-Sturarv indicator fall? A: 4150.23 Angstrom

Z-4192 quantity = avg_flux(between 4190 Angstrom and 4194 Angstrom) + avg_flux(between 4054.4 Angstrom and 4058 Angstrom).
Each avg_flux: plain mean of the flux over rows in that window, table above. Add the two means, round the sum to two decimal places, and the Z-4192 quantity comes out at 5.19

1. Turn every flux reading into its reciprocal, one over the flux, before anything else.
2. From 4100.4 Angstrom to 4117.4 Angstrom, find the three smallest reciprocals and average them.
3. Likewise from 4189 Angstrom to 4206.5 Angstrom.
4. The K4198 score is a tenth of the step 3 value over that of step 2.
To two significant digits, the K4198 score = 0.093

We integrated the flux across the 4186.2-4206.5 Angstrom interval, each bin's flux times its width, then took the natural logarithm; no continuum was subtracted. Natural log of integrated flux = 4.03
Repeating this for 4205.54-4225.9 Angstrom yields 4.13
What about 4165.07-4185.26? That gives 4.12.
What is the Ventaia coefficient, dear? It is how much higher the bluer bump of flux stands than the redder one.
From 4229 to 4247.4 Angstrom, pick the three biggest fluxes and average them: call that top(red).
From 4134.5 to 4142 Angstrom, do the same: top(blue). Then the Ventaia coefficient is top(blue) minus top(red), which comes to -0.19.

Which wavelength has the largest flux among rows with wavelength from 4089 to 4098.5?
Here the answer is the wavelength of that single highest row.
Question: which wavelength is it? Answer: 4094.23 Angstrom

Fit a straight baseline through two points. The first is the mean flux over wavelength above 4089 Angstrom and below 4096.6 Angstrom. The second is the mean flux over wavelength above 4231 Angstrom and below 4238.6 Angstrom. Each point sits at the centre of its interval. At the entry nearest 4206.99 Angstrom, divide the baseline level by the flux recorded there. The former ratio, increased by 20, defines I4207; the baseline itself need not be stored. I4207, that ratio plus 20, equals 20.81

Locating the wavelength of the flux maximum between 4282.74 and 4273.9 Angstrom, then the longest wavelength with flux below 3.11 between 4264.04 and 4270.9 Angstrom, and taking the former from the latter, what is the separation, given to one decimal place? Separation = -7.9 Angstrom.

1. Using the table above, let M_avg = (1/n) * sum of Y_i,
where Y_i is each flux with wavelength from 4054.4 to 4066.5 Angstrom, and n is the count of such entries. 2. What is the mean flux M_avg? 2.38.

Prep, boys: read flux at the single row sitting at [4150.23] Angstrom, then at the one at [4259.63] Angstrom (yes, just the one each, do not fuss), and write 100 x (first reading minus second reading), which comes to 192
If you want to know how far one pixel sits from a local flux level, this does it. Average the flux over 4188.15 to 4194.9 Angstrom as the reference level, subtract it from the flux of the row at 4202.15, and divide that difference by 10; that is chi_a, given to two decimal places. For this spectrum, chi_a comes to -0.12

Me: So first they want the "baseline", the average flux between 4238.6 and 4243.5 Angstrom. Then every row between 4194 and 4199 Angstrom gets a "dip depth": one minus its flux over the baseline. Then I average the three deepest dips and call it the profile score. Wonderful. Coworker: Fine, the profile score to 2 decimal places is 0.19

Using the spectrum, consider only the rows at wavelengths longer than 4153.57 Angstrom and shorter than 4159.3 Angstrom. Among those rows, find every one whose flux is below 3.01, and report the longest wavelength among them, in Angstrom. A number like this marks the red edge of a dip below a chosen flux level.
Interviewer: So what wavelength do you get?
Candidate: 4158.84 Angstrom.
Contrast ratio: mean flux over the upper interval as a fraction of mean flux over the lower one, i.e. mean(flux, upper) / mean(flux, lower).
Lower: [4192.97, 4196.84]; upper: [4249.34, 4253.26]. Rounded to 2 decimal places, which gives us 0.65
